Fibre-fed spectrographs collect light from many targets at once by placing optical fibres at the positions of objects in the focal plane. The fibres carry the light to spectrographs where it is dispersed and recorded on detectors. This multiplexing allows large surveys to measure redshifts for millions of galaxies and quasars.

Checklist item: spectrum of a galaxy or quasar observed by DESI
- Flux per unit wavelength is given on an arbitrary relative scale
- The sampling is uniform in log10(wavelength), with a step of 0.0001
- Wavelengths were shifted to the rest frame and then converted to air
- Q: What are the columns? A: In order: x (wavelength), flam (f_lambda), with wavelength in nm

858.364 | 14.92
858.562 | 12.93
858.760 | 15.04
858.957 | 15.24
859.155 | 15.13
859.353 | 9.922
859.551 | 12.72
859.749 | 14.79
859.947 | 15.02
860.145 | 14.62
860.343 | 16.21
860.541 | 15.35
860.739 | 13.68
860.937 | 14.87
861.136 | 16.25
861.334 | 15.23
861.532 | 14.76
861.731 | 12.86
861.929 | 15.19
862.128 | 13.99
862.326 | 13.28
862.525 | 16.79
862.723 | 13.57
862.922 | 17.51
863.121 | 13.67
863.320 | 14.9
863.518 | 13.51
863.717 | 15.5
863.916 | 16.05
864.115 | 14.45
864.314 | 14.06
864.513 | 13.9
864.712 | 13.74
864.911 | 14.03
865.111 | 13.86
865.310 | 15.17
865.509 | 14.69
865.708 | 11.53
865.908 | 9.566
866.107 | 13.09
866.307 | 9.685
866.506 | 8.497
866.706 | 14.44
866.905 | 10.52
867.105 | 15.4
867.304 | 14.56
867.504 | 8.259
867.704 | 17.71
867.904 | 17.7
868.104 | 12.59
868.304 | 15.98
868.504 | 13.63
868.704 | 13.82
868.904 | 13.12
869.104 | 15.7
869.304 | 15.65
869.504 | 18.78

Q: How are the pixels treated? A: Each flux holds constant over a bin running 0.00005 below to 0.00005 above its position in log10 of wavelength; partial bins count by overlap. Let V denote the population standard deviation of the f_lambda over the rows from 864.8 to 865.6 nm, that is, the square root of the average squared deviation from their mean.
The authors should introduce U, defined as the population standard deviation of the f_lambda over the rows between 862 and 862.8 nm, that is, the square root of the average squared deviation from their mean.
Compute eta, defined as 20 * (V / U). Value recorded 7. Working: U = 1.40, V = 0.5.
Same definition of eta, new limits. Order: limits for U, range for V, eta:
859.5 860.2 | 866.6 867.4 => 41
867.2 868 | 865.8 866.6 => 9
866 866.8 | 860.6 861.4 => 8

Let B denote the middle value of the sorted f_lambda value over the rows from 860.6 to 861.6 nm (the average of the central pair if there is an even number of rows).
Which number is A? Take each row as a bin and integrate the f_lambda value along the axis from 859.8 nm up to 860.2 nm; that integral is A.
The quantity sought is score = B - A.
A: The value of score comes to 8.9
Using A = 6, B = 14.9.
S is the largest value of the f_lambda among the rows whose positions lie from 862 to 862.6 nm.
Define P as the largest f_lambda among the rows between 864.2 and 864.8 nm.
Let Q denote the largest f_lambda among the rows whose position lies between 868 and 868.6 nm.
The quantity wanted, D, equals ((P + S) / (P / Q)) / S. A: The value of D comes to 2.09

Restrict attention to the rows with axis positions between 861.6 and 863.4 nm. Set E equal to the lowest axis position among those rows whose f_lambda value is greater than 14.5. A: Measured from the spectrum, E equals 861.929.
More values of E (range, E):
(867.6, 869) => 867.704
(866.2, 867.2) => 867.105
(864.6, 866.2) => 865.310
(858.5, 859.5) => 858.760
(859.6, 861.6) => 859.749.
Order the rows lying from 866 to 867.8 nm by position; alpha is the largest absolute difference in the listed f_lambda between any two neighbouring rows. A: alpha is 9.5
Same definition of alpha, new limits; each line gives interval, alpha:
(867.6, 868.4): 5.1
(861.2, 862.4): 2.3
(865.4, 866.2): 3.5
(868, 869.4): 3.4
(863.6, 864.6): 1.6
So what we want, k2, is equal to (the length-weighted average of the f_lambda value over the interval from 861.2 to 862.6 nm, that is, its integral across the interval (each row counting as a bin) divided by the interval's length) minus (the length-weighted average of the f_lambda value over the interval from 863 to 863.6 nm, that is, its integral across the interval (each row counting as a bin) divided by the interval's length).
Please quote 0.4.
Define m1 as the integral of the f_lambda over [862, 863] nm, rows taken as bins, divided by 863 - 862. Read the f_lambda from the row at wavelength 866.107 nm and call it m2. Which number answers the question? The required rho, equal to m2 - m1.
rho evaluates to -1.9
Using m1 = 15.0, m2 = 13.09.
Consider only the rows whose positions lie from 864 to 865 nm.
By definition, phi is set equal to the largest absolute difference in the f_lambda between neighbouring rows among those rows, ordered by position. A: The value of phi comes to 0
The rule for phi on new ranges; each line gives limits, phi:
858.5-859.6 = 5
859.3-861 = 3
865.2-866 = 3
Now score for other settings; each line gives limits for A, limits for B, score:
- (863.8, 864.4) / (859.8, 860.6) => 6.3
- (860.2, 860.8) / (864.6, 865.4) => 4.9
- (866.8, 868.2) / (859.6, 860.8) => -4.5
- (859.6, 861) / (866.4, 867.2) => -8.3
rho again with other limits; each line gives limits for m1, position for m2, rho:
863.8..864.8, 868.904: -1.3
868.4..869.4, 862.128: -0.4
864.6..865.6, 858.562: -1.4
